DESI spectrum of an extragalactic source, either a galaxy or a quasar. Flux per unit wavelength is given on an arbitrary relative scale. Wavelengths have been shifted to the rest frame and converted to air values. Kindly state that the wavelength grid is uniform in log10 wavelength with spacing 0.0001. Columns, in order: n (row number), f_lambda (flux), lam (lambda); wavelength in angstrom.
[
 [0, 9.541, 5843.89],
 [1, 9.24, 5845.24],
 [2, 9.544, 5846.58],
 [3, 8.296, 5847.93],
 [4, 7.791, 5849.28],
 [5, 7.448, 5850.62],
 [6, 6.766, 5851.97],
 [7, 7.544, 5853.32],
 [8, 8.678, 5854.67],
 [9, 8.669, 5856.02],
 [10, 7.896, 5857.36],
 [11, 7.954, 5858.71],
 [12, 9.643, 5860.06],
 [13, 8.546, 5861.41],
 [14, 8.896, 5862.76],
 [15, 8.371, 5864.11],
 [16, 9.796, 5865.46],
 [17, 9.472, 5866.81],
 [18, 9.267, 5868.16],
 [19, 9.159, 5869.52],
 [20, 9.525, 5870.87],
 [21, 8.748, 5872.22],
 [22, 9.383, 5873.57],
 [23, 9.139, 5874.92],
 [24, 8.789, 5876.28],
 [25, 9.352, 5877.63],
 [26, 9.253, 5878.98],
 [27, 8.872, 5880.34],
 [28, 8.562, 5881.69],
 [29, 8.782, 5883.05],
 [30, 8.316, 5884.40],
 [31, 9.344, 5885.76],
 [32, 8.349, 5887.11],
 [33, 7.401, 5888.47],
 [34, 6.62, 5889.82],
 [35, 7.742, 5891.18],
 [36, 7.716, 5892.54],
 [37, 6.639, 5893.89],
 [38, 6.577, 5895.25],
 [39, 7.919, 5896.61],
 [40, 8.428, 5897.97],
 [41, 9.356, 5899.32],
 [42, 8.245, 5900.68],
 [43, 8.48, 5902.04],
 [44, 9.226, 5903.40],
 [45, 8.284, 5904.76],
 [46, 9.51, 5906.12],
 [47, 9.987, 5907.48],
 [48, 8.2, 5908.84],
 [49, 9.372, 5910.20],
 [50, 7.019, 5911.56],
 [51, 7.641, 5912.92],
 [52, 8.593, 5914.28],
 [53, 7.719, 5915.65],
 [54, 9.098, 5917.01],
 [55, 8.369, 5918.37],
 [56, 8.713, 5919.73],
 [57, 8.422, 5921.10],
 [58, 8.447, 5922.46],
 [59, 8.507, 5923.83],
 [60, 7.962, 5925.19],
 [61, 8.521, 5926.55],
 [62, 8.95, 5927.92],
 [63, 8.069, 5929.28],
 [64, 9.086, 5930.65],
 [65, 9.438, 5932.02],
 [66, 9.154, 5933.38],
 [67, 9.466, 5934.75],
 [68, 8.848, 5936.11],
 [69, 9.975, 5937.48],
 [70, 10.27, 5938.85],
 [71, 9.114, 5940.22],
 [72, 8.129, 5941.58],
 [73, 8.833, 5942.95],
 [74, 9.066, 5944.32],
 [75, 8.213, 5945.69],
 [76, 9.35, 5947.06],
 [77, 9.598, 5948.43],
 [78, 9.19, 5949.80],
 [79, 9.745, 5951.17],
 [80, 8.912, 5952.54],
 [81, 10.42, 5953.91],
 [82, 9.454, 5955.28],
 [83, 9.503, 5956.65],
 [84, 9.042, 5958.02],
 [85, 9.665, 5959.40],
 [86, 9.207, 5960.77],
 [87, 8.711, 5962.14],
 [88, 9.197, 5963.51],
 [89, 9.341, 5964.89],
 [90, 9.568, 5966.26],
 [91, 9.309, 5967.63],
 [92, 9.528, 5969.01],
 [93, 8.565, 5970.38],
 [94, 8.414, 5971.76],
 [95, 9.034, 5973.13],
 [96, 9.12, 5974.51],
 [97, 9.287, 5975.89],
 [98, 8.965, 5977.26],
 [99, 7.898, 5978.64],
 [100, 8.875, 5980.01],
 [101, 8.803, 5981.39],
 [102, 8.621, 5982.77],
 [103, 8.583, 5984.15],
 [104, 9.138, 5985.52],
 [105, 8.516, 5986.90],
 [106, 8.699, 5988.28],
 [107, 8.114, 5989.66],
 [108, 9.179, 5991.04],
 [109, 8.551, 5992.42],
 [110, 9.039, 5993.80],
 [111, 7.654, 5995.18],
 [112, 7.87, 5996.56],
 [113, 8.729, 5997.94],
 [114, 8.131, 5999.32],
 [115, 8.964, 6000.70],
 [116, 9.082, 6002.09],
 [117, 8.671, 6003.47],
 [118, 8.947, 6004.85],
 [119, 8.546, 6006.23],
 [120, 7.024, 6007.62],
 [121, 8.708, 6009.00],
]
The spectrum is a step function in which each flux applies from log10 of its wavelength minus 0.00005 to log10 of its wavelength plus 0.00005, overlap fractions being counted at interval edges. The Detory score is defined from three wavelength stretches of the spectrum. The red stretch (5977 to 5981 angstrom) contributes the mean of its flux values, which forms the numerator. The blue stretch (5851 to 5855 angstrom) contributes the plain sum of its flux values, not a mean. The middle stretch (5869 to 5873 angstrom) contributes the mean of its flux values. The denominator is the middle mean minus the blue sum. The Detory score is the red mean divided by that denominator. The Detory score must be -0.62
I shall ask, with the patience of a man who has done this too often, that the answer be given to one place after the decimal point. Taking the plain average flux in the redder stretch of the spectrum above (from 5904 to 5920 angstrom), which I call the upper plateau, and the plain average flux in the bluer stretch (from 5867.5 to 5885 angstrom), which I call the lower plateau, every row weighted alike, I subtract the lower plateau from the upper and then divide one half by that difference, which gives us -1.1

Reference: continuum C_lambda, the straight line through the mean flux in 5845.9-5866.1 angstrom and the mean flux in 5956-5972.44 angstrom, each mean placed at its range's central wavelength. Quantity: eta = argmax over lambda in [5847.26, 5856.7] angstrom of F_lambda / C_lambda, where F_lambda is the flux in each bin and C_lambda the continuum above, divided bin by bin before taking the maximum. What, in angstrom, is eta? 5854.67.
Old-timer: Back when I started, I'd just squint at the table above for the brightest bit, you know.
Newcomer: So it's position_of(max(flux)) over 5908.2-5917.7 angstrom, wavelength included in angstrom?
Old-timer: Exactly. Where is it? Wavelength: 5910.20 angstrom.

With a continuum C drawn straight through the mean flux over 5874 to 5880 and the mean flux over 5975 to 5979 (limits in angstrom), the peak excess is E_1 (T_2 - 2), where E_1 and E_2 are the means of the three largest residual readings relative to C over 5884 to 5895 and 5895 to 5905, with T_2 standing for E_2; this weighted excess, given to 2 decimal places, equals 0.86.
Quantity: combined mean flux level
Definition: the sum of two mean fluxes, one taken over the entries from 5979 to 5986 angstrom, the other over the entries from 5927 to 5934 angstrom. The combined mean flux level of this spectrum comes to 17.7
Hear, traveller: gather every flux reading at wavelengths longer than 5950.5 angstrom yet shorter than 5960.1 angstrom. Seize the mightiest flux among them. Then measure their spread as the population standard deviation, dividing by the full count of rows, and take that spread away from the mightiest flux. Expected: 10.0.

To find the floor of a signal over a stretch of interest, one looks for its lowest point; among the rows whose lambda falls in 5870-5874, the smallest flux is 8.748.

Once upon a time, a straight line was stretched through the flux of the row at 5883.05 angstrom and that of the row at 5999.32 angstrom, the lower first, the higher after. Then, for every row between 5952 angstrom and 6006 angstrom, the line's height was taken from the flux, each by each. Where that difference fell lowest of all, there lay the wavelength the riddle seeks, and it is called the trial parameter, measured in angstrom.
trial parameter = 5995.18 angstrom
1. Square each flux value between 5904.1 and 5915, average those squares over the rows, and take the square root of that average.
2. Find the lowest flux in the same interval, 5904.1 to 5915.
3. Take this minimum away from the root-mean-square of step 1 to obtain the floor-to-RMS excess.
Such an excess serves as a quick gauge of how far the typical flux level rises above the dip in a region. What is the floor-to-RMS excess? 1.6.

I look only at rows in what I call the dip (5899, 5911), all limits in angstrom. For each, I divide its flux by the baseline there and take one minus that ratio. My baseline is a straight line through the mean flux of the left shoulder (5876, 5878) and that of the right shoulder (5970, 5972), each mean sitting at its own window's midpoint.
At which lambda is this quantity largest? 5900.68 angstrom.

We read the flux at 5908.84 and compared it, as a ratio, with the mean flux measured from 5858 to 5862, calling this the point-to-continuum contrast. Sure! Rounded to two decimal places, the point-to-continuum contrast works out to 0.94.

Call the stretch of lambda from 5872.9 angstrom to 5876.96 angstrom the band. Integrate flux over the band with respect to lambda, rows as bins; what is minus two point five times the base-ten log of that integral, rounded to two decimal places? -3.92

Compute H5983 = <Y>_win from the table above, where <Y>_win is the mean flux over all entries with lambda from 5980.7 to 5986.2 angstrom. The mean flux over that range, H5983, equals 8.79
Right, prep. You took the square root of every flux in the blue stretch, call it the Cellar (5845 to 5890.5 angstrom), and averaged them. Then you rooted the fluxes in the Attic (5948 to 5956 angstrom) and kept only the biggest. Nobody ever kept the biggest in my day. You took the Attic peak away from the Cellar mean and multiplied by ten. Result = -2.9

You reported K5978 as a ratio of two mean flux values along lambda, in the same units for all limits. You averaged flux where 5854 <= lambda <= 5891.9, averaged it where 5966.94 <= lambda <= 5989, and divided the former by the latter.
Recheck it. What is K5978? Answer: 0.99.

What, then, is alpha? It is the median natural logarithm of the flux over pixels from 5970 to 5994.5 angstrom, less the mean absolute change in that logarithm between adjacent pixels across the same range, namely 2.12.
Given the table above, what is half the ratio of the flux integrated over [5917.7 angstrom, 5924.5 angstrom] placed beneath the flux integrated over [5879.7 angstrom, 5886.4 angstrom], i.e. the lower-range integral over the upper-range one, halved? 0.51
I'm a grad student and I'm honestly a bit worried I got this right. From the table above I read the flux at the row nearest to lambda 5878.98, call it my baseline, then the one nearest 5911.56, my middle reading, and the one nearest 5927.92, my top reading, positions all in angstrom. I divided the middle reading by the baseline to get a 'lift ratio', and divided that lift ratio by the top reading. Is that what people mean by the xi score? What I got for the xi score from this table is 0.085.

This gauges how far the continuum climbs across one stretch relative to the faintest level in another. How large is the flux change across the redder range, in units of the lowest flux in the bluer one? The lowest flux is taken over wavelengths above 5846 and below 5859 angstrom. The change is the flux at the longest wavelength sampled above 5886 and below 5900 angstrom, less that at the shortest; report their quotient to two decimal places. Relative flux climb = 0.15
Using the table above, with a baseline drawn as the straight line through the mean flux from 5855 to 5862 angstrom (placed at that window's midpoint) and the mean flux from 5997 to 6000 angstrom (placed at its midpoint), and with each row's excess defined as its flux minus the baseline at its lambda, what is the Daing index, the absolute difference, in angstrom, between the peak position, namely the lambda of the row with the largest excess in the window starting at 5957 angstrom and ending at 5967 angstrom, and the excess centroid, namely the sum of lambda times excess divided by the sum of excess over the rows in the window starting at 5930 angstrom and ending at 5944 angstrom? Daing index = 23.3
